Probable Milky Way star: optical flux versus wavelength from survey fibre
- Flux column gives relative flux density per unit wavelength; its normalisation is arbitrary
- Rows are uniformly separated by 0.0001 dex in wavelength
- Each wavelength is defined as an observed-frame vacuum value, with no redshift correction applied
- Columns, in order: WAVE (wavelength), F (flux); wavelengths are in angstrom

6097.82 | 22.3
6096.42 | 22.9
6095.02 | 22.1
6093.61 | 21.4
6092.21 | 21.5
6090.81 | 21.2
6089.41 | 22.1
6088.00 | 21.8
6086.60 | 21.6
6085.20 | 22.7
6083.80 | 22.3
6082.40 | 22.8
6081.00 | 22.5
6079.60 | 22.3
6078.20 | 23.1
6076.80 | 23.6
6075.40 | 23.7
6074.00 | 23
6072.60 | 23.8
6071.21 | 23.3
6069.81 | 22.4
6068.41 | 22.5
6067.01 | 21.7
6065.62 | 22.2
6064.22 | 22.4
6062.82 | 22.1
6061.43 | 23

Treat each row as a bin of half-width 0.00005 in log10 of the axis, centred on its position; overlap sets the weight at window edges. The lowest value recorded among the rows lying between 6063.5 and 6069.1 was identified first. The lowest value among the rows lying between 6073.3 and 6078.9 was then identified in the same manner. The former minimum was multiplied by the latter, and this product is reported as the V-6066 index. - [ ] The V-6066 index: 499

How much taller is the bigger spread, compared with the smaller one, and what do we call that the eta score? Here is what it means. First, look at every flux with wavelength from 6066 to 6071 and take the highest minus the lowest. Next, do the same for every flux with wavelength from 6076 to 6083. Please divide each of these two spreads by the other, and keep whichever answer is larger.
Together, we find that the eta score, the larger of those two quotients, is 1.6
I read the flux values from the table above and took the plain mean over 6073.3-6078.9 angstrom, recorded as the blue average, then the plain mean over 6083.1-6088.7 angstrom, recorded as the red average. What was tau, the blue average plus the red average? 45.5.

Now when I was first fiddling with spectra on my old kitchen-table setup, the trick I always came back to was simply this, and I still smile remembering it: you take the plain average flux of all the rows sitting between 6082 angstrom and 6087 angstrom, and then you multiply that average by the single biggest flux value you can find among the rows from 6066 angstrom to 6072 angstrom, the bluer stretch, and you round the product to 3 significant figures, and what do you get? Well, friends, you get 521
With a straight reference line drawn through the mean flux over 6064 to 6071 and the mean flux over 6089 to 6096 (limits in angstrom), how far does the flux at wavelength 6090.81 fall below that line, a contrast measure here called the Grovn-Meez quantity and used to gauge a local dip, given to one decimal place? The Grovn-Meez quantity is 0.5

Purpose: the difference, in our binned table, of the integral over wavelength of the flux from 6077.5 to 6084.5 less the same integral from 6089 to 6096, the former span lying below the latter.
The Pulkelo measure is 6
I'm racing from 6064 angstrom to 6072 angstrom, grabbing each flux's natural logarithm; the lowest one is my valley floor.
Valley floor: 3.08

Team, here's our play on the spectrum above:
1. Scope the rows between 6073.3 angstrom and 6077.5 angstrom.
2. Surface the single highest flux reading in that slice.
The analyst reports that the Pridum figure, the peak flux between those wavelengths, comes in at 23.7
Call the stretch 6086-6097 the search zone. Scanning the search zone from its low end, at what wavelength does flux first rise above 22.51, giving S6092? 6096.42 angstrom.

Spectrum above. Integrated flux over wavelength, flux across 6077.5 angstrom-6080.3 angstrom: 63.5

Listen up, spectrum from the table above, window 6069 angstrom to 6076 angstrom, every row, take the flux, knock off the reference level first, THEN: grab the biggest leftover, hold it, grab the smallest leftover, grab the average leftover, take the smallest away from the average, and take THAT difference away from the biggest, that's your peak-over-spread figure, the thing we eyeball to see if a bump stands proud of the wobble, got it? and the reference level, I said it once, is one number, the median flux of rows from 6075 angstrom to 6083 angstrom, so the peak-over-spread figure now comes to 0.0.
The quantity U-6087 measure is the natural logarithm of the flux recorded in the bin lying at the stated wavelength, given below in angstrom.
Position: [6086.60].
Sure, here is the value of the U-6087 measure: 3.07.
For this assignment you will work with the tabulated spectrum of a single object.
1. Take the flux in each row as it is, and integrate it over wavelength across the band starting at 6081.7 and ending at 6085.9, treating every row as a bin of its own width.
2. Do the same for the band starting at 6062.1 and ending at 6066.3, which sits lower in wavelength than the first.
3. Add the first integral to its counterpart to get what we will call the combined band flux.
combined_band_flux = 188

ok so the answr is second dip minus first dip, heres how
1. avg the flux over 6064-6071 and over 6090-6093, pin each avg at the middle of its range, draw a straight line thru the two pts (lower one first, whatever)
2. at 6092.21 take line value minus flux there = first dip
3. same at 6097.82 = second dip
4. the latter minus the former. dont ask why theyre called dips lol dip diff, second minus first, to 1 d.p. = -1.0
